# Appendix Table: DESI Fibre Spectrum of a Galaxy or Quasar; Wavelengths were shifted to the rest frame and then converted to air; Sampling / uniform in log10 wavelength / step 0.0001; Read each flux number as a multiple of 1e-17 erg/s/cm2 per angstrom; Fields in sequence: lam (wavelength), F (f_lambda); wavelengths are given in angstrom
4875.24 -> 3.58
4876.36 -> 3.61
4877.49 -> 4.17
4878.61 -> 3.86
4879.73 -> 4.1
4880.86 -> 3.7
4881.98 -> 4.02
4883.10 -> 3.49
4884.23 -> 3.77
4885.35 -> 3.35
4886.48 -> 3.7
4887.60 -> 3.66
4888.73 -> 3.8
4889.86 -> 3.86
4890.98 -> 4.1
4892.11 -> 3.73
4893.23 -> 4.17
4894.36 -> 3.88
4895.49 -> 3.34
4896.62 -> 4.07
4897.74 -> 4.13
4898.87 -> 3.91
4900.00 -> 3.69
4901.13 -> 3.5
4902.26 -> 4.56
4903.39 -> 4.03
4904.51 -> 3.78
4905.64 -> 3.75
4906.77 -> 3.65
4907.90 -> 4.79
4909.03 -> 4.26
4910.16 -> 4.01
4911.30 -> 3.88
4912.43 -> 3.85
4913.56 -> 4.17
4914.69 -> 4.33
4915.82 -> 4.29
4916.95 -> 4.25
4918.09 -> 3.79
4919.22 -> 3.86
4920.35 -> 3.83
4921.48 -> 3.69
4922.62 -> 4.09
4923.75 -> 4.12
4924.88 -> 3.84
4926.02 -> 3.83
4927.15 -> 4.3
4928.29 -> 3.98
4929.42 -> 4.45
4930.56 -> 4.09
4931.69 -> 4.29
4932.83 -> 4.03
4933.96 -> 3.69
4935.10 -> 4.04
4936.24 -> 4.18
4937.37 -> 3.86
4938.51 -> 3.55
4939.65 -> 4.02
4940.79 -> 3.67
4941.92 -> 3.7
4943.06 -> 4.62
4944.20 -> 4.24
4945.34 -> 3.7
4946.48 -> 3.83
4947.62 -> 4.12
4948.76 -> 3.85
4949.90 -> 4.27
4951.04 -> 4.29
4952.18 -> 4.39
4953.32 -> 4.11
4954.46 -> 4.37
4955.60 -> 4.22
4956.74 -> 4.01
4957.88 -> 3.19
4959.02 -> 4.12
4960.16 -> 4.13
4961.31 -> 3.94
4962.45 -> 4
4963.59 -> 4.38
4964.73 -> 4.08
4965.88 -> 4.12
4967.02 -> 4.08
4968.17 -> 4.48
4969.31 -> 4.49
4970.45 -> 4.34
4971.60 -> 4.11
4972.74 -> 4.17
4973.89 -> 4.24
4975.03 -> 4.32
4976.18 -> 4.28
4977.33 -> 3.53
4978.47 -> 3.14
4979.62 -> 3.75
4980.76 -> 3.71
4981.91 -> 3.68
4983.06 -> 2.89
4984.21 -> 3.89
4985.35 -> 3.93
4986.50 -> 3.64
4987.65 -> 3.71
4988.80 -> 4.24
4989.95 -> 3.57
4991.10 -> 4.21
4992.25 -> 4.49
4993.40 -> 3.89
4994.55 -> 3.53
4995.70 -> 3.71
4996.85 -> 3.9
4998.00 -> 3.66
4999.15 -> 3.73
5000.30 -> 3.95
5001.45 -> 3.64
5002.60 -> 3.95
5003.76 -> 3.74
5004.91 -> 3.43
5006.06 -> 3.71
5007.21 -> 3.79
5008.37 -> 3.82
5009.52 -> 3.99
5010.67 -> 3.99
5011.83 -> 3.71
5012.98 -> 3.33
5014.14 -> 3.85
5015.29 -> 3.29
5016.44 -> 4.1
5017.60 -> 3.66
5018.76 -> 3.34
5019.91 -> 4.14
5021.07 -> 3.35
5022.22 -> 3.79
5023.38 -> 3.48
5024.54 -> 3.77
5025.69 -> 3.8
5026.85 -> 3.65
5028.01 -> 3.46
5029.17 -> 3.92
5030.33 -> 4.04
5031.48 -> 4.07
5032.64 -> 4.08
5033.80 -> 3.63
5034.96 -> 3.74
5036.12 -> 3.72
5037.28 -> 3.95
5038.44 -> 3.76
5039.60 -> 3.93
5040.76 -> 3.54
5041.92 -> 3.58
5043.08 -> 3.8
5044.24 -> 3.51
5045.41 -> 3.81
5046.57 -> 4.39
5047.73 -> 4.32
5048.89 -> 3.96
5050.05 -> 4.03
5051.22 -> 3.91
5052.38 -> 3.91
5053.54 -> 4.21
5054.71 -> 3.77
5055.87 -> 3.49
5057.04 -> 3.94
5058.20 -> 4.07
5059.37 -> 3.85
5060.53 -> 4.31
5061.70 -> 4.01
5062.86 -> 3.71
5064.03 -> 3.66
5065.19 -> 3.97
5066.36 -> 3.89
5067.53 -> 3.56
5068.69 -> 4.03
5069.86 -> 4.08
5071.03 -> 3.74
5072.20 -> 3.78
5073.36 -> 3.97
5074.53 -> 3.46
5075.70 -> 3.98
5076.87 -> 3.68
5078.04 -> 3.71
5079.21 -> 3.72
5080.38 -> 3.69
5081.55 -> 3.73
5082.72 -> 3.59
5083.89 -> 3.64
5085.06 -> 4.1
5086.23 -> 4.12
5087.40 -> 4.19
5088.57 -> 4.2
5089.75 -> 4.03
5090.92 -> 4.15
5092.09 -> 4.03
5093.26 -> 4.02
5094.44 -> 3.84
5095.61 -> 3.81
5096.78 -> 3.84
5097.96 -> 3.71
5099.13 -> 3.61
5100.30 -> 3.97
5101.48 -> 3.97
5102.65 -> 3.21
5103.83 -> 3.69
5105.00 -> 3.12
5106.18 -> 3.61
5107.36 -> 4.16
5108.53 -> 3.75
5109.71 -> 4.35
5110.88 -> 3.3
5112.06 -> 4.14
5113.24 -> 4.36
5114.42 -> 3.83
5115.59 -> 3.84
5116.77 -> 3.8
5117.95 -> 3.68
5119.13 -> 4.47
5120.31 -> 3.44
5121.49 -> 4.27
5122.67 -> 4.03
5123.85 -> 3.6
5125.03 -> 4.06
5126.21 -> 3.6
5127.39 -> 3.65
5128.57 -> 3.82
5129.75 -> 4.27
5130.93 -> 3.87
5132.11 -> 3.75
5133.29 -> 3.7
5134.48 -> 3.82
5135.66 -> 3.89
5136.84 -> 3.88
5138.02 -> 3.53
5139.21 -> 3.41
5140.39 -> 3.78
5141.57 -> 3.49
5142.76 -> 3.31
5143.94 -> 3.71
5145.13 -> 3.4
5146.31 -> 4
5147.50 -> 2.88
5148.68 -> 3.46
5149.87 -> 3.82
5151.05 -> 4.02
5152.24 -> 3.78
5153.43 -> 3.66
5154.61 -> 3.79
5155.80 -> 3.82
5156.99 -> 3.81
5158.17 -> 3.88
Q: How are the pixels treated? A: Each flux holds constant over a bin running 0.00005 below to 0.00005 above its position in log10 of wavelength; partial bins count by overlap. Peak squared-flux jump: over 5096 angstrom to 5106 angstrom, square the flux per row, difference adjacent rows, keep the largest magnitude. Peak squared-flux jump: 5.5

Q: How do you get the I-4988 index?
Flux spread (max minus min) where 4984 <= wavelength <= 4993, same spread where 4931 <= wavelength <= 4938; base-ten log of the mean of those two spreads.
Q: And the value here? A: -0.12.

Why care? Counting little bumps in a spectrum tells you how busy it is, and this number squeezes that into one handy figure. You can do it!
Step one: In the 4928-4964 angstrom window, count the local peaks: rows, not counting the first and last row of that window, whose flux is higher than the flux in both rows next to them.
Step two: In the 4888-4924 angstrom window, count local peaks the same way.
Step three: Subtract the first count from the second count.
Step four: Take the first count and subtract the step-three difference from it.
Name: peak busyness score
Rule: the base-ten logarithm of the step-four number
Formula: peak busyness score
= 1.04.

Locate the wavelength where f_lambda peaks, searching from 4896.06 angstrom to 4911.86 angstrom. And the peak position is 4907.90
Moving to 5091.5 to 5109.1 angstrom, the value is 5107.36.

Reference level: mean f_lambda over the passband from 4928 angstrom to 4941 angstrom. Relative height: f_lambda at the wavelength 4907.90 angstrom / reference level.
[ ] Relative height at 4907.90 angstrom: 1.20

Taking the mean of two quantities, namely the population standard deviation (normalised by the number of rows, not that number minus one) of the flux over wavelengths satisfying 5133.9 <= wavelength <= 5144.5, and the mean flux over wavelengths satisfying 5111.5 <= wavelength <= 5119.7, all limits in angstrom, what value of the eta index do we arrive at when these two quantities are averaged 2.11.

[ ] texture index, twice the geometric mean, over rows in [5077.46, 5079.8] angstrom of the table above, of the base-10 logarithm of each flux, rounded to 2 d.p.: 1.14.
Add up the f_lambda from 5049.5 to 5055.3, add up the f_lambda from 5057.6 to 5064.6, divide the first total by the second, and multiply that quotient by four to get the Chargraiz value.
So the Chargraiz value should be 3.4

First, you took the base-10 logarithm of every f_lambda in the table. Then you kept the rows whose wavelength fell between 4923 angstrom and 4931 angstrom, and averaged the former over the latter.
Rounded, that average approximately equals 0.61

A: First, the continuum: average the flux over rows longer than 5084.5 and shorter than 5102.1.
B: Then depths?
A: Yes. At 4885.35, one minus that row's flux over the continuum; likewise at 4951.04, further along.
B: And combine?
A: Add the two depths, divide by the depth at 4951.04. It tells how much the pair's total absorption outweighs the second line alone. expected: -1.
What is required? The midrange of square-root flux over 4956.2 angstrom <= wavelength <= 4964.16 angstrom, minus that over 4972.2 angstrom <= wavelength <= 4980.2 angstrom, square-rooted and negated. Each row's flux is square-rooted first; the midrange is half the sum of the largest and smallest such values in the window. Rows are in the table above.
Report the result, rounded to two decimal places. -0.12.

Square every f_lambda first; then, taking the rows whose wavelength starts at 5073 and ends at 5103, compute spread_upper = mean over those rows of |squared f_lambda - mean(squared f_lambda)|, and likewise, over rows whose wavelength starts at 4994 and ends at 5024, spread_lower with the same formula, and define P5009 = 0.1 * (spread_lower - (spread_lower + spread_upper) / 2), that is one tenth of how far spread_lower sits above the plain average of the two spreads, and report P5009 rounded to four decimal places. -0.0067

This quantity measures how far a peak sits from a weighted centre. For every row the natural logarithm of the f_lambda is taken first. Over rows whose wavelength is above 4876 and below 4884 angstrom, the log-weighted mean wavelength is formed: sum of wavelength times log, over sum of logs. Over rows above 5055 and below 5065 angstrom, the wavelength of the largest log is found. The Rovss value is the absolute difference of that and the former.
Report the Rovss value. 180.8 angstrom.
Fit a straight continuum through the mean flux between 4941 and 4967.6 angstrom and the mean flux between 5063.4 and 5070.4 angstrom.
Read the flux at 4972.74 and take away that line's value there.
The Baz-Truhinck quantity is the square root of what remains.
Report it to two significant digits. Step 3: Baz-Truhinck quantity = 0.36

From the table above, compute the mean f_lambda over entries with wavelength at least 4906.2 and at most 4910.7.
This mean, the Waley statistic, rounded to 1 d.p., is 4.2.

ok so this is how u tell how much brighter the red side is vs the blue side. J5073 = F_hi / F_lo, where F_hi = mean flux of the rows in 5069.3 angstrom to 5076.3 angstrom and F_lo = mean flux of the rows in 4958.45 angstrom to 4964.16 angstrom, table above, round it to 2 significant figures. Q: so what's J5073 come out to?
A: 0.93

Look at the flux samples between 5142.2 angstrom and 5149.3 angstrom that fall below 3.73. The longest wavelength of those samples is 5148.68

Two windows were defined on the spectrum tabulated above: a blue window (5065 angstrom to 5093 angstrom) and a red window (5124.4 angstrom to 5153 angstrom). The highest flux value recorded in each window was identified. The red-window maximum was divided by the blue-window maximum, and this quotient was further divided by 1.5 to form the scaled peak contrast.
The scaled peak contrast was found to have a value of 0.68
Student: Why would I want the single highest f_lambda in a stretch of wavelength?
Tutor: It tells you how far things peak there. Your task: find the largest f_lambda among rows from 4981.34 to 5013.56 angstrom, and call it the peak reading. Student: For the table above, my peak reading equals 4.49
